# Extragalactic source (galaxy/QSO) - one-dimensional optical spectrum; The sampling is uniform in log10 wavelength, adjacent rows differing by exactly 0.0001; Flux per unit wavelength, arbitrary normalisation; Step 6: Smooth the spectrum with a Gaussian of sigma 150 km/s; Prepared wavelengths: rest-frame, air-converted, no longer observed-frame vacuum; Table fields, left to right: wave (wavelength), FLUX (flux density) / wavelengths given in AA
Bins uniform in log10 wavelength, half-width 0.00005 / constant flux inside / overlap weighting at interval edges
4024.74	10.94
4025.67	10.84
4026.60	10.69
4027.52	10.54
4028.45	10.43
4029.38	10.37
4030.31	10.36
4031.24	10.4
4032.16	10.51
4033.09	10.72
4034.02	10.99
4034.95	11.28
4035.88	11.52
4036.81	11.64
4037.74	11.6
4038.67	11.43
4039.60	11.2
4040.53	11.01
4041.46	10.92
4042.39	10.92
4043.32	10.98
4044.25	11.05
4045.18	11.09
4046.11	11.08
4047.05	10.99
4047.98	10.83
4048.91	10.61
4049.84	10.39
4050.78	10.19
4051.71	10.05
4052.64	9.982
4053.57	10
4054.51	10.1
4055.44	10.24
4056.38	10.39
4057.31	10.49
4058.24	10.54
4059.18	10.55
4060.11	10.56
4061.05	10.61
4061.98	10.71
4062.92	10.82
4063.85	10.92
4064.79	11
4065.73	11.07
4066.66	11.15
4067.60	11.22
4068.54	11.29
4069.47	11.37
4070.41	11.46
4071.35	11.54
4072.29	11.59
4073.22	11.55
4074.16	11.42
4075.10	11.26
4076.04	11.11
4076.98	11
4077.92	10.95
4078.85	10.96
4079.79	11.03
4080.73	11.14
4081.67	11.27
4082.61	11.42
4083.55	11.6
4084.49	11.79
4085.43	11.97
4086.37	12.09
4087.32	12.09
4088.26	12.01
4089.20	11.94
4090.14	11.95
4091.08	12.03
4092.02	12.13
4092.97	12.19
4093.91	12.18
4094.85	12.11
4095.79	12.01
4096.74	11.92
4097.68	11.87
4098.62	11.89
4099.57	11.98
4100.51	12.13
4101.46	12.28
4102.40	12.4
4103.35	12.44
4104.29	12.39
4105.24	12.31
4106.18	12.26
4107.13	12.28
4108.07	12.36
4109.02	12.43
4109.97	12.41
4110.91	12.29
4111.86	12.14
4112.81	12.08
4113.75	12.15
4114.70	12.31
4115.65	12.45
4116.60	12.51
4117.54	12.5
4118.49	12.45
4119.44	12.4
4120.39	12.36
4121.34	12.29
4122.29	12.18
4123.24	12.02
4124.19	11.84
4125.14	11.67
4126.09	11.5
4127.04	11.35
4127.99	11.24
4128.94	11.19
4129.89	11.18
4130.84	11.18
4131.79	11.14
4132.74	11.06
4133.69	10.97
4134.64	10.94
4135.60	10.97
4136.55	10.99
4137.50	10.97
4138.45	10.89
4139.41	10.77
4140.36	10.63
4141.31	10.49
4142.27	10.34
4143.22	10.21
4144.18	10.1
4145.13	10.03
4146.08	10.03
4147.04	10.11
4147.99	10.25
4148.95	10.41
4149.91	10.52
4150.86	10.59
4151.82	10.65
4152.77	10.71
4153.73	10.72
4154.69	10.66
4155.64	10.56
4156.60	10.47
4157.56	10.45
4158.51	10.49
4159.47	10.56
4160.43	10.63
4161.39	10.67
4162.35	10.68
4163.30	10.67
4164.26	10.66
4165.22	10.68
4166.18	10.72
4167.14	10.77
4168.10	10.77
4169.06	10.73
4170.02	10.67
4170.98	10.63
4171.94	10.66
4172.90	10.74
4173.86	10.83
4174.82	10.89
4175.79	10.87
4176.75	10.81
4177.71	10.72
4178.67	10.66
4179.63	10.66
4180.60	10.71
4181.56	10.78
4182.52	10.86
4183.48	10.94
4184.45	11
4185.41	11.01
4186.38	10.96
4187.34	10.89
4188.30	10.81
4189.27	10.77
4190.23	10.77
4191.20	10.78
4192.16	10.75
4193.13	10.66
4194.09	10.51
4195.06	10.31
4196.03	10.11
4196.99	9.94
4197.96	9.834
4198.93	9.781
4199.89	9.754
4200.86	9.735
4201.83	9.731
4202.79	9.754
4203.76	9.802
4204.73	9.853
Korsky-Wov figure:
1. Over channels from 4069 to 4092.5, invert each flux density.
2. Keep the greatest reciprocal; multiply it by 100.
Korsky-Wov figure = 9.1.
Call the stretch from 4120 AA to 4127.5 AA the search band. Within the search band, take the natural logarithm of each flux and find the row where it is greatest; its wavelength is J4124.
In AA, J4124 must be 4120.39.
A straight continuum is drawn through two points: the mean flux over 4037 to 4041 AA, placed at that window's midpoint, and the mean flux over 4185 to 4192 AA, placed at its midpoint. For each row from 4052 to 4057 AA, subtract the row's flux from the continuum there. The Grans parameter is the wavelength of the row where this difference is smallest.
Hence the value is 4056.38 AA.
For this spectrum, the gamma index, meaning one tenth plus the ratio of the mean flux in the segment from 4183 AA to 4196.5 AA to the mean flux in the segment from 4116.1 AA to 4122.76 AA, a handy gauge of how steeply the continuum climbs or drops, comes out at 0.97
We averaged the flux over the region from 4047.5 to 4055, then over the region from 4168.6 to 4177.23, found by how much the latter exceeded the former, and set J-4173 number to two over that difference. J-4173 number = 4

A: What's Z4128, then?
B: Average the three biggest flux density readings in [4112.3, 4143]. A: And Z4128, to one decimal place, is 12.5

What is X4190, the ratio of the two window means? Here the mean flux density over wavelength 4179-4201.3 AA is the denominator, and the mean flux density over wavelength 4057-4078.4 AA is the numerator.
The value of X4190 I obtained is 1.05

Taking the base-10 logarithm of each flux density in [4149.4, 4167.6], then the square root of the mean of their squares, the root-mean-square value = 1.03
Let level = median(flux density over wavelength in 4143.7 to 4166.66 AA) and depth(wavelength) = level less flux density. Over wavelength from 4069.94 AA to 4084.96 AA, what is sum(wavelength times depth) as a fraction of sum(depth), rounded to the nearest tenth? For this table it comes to 4077.4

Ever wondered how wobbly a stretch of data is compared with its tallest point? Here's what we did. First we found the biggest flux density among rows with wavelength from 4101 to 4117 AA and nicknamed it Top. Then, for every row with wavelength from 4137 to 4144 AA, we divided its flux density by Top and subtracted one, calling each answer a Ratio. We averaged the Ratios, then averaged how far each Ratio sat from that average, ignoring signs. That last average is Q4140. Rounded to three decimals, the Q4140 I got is 0.018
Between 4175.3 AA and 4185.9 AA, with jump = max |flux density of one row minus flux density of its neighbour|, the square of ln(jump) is 5.8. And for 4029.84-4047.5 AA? 1.5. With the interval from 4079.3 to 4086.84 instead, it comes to 2.8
